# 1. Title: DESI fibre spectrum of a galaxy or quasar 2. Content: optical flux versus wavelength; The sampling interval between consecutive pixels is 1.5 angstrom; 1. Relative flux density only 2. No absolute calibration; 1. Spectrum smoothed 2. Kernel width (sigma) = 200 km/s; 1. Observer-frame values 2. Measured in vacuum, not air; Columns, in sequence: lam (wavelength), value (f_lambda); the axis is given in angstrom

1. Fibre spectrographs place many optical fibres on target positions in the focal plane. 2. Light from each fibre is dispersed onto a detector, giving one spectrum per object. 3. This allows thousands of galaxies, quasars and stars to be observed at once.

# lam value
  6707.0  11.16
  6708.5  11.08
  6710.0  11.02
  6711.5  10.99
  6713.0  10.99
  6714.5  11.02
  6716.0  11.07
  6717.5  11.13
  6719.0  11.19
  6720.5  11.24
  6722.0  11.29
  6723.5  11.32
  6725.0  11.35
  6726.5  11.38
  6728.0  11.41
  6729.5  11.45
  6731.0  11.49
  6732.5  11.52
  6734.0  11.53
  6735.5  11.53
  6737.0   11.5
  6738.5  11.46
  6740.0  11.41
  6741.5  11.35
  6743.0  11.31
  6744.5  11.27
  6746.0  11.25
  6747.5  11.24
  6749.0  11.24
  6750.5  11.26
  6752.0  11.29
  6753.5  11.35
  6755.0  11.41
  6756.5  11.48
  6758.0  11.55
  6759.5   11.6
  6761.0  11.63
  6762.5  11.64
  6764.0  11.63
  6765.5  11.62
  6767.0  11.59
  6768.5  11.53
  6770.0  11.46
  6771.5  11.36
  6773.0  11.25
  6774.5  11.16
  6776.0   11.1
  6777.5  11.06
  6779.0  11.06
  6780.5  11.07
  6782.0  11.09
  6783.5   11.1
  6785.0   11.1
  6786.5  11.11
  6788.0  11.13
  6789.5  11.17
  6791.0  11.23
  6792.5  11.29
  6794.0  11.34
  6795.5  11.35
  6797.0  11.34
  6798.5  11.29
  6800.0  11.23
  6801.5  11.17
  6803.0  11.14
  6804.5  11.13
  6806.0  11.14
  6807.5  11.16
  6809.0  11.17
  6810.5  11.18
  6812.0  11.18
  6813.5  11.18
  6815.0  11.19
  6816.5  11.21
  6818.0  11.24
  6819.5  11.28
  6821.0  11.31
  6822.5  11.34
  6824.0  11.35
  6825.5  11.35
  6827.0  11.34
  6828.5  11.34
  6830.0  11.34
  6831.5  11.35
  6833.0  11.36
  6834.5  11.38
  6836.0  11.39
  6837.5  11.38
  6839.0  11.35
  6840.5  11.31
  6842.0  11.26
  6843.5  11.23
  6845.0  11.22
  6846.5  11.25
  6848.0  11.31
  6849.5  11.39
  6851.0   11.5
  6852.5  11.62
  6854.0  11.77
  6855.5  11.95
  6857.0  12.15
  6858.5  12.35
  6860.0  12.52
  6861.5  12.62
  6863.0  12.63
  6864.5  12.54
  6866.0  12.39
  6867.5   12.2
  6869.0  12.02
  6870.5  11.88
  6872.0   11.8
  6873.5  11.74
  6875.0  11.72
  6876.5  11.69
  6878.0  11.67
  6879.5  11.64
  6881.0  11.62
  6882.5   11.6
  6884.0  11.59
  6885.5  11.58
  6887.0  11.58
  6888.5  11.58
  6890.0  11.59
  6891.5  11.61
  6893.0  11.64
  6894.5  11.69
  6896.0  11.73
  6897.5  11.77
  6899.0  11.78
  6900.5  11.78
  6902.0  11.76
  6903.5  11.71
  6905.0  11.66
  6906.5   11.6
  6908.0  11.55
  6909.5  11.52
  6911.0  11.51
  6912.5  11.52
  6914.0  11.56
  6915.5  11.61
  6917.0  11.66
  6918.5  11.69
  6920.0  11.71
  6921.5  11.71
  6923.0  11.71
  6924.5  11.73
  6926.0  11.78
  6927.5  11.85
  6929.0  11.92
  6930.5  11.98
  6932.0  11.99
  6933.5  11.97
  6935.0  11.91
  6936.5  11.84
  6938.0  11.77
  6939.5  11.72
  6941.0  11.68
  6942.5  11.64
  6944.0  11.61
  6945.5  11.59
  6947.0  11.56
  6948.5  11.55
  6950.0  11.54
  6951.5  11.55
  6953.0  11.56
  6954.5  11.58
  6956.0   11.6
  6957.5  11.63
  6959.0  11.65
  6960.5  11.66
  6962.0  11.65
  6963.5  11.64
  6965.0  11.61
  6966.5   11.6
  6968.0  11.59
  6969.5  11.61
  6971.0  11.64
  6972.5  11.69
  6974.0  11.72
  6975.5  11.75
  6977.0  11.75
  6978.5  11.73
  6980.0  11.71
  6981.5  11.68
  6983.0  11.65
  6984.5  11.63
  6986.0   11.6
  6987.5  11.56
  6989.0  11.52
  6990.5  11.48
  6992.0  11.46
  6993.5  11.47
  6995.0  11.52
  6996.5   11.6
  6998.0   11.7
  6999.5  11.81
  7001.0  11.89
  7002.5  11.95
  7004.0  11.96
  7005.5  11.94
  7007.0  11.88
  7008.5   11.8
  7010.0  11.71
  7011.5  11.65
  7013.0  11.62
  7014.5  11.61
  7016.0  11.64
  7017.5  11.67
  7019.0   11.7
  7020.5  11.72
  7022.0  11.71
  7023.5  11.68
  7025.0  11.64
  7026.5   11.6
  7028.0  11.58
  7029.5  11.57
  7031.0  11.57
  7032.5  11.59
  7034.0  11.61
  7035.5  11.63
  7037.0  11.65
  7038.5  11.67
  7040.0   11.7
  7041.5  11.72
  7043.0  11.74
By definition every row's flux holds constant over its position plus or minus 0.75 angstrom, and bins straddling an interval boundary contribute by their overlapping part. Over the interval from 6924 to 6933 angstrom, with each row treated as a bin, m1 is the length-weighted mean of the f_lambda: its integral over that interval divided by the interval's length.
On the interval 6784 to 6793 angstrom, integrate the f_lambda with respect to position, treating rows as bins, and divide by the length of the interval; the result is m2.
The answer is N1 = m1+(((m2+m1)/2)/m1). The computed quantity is 12.9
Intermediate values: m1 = 11.9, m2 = 11.2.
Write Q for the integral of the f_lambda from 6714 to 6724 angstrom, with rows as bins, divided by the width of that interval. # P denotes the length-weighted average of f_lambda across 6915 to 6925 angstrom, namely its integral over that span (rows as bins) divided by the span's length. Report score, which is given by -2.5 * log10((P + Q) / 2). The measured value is -2.65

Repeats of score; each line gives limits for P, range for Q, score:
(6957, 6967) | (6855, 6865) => -2.70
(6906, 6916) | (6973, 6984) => -2.66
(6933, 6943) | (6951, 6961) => -2.67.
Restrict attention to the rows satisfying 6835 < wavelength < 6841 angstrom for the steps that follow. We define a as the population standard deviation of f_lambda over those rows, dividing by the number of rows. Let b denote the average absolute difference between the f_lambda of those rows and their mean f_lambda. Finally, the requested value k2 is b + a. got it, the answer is 0.06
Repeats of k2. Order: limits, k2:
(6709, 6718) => 0.09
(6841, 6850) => 0.11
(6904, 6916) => 0.09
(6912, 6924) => 0.13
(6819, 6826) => 0.05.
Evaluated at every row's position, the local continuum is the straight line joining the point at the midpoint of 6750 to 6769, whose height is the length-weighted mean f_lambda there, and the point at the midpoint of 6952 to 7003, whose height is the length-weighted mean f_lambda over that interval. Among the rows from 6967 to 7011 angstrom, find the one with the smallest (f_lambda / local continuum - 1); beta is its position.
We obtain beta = 6992.0 angstrom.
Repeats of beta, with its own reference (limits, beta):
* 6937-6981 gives 6950.0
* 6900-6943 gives 6911.0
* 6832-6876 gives 6845.0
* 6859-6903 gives 6888.5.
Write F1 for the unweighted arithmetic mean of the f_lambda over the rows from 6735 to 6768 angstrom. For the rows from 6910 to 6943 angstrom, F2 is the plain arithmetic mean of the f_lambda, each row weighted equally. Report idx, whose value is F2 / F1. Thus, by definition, 1.03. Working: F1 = 11.4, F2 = 11.7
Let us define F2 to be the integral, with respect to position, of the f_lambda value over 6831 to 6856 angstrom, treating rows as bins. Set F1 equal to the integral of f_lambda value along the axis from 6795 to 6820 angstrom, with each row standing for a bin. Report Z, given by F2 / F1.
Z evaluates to 1.02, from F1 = 280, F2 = 285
